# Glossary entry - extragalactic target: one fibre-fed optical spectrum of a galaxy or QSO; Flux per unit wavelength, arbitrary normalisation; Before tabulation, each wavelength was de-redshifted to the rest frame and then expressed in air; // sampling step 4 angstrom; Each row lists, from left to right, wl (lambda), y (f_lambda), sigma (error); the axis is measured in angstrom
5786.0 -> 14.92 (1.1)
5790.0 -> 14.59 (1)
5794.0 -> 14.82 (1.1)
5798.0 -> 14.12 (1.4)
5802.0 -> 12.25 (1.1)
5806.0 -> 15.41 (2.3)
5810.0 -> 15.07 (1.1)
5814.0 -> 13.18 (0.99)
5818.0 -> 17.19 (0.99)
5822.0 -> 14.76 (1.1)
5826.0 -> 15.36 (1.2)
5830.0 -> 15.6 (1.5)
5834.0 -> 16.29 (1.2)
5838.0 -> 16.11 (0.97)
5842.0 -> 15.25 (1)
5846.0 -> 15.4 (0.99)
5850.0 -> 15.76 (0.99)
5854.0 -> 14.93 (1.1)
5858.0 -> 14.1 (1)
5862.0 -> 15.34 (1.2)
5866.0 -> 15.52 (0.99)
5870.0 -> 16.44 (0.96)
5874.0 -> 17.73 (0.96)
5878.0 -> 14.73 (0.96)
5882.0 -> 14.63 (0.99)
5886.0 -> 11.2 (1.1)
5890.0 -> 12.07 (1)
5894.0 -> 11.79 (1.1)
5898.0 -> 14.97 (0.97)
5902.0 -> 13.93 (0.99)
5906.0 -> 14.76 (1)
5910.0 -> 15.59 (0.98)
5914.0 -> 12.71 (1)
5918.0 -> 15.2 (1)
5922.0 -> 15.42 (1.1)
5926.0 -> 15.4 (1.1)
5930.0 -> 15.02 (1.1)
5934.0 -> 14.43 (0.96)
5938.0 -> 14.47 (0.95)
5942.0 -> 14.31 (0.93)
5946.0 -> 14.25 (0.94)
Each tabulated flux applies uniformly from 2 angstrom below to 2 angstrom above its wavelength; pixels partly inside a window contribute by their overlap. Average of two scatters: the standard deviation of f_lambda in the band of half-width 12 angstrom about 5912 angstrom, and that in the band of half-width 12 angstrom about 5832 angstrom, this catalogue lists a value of 0.8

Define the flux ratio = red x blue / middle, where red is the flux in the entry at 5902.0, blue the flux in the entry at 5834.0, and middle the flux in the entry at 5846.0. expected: 14.7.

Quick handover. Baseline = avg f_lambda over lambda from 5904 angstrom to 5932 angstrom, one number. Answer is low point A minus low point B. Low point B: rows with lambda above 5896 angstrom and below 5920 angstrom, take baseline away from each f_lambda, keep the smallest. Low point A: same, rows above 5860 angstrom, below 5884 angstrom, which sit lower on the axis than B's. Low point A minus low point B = 1.9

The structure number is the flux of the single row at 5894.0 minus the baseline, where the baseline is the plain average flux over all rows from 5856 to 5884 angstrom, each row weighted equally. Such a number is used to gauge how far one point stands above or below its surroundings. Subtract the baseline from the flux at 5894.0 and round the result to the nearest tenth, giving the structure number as -3.7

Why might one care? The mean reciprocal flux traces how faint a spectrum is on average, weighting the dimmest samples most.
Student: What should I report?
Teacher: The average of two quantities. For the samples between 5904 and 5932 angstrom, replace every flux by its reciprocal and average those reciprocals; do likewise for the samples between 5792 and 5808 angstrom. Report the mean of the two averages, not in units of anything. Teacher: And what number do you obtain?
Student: 0.069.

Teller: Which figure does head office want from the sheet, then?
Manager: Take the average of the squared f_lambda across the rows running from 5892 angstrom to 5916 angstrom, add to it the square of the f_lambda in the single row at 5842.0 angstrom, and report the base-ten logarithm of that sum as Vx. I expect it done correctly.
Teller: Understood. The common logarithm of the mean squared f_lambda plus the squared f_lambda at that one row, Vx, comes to 2.63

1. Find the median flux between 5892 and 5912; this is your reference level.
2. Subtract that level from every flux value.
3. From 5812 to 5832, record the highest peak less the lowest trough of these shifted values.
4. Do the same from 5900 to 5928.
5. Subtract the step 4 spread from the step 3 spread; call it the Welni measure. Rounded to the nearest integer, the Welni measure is 1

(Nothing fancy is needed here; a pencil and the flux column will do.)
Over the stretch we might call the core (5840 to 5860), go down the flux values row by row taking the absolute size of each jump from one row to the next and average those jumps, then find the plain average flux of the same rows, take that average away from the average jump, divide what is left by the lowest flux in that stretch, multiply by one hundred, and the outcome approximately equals -103.2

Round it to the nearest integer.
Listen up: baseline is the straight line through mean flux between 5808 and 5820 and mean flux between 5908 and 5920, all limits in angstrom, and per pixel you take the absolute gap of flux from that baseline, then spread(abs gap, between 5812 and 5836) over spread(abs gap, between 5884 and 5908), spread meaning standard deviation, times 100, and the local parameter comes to 56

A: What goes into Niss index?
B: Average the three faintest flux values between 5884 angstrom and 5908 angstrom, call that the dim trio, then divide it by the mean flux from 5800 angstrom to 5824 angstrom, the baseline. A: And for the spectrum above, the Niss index 0.80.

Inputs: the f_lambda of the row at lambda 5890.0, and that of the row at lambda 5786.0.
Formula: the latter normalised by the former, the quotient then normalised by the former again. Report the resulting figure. 0.102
